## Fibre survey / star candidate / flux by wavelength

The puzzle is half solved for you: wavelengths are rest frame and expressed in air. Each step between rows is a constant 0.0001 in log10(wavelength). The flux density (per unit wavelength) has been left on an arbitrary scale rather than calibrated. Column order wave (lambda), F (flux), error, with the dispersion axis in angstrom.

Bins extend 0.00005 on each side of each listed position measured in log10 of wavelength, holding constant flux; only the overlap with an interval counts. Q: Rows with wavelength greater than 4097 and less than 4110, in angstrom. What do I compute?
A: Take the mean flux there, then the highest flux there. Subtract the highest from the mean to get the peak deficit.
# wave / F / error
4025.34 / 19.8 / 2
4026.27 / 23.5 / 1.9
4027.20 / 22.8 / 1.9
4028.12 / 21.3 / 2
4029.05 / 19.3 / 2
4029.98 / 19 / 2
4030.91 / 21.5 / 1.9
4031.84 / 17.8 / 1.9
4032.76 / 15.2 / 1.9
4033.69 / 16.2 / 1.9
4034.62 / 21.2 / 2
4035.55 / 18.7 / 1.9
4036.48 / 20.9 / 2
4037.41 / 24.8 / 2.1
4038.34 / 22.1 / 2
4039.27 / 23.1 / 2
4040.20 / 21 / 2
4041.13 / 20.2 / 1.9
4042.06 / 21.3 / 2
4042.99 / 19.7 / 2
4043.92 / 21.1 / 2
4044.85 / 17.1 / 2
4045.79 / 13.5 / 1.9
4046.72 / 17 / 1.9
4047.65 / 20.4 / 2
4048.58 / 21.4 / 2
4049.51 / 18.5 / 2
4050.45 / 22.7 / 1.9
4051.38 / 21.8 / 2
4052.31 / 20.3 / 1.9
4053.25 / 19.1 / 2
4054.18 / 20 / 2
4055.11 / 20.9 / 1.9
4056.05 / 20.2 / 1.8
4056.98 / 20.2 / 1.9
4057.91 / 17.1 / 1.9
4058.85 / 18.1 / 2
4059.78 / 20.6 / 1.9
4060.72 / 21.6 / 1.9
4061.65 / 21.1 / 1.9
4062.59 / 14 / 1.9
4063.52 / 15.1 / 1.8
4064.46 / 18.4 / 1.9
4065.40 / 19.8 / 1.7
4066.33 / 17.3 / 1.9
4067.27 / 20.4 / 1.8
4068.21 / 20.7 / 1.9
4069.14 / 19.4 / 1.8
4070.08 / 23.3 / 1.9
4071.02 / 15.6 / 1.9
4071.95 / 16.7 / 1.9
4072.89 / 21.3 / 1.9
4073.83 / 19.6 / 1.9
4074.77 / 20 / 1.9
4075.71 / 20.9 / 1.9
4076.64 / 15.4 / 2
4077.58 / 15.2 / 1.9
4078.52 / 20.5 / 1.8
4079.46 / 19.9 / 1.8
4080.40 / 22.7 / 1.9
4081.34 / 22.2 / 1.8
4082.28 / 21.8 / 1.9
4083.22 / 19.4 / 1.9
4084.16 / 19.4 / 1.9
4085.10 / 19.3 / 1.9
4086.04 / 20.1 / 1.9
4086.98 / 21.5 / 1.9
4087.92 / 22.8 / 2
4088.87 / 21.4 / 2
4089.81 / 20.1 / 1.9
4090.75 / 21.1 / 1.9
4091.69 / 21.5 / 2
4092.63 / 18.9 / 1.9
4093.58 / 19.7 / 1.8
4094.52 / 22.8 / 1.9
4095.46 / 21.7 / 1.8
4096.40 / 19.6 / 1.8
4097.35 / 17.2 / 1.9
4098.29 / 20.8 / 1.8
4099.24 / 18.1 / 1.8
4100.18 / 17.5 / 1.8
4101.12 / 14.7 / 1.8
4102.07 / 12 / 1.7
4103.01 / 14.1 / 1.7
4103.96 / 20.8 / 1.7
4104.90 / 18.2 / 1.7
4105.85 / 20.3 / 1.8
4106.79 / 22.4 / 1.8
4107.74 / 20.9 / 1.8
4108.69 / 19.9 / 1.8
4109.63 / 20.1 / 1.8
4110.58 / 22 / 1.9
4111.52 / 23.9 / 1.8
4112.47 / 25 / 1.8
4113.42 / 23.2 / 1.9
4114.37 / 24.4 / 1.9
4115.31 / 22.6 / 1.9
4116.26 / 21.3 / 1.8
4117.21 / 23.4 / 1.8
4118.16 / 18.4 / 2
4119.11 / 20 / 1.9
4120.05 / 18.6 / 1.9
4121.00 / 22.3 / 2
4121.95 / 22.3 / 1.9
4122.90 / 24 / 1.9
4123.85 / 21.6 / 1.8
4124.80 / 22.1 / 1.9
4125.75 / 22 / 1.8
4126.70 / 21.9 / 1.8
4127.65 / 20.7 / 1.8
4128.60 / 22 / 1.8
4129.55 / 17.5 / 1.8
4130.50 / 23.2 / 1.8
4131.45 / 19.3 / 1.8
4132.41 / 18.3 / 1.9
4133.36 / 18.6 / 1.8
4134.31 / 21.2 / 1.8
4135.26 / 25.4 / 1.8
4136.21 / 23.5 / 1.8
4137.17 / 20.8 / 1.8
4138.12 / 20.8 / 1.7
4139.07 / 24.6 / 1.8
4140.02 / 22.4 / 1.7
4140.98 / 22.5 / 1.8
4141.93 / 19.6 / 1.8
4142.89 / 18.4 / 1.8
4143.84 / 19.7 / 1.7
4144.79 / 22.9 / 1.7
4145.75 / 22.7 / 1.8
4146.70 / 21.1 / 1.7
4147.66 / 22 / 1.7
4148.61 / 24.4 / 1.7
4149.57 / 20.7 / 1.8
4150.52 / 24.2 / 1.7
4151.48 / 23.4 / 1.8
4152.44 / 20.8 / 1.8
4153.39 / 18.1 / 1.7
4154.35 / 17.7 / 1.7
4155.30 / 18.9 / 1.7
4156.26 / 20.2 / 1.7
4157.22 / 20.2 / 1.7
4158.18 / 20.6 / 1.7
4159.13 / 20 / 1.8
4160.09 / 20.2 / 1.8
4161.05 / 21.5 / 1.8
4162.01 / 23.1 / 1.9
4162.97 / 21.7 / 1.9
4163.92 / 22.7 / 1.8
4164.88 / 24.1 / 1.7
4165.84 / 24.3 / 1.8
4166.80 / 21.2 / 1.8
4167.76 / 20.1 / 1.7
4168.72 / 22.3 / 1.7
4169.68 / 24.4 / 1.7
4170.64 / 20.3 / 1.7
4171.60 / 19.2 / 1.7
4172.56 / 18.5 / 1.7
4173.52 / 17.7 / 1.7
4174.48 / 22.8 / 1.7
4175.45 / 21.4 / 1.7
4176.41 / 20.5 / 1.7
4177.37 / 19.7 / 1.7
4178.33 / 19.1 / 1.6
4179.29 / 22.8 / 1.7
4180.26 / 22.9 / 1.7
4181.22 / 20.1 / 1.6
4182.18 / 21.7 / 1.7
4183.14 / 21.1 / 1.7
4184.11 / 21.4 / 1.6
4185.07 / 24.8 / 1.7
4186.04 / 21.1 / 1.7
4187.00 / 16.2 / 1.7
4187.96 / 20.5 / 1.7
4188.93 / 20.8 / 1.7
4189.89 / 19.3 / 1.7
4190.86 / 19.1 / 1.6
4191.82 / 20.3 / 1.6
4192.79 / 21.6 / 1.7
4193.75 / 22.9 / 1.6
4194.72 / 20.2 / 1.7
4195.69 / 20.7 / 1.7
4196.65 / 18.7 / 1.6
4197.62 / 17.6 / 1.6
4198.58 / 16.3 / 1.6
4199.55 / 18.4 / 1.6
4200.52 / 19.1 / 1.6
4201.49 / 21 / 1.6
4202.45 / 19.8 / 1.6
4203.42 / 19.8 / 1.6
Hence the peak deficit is -4.0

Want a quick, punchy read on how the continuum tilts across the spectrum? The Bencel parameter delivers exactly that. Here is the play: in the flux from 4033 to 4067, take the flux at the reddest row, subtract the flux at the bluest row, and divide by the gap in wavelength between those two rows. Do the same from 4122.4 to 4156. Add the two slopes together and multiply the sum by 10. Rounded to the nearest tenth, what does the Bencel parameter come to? -1.2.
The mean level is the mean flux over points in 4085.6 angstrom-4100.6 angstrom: 20.3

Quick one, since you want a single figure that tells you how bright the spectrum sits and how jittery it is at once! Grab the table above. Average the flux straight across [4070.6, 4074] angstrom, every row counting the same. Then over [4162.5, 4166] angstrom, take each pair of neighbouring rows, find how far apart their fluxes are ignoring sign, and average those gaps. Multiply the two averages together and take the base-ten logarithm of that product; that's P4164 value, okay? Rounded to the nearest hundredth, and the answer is 1.20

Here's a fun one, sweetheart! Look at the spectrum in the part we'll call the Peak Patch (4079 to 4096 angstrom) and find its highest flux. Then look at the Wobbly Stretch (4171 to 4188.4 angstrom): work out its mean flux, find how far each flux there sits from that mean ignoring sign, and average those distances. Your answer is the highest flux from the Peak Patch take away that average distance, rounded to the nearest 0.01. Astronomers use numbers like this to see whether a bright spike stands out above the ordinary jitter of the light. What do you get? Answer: 21.22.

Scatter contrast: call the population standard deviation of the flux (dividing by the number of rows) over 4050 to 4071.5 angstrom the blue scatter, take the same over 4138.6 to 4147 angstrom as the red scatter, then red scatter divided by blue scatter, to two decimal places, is 0.81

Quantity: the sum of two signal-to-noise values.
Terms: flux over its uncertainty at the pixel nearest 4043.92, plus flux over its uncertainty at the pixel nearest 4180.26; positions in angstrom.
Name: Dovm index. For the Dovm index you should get 24.0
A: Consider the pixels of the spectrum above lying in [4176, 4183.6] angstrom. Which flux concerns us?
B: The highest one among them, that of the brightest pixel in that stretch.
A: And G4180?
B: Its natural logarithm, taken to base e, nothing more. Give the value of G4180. 3.13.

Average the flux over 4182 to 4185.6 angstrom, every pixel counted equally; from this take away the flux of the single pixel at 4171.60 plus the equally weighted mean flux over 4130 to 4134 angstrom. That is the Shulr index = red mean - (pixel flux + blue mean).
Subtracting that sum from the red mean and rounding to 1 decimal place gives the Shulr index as -16.8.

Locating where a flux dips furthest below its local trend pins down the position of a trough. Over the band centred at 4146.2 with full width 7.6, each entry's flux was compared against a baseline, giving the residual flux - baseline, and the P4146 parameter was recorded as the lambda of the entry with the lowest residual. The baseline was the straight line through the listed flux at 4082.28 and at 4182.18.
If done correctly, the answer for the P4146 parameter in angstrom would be 4142.89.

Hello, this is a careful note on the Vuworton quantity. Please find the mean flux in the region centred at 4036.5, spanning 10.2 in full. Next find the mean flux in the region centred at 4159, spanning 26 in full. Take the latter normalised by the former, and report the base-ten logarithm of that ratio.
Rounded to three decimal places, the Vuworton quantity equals 0.027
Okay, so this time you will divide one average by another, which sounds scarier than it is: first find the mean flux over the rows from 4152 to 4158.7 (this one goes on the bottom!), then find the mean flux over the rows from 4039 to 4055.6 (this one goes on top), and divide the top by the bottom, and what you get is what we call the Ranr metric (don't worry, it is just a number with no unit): 1.02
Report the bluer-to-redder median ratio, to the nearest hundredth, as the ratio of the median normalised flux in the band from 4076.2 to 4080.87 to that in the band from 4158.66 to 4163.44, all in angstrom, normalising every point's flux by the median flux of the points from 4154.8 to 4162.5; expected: 0.93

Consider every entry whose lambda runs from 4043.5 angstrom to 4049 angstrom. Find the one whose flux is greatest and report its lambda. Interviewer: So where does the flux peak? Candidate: 4048.58 angstrom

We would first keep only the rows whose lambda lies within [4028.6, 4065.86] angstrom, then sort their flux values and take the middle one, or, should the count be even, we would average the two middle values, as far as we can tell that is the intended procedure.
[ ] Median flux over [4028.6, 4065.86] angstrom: 20.2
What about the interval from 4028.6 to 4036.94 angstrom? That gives 19.0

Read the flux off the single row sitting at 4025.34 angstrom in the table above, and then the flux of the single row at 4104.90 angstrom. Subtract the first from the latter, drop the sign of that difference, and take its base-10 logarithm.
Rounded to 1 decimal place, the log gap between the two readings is 0.2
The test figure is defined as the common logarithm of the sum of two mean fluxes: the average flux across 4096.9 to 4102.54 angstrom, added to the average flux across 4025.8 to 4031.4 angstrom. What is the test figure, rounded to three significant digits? 1.58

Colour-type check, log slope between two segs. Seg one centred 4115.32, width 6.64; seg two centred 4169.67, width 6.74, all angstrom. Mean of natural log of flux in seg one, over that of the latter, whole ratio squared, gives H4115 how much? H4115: 1.05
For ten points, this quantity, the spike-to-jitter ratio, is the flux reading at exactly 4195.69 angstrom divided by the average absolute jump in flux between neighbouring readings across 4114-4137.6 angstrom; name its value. 9.7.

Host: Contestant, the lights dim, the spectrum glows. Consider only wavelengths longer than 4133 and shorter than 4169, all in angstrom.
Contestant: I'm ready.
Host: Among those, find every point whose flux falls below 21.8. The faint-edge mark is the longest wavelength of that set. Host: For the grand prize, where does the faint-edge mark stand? 4167.76 angstrom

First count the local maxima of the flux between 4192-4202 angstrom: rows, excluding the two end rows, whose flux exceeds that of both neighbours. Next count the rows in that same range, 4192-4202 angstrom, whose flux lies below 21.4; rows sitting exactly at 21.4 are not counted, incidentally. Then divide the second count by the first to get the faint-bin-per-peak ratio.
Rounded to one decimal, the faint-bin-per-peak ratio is 4.0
